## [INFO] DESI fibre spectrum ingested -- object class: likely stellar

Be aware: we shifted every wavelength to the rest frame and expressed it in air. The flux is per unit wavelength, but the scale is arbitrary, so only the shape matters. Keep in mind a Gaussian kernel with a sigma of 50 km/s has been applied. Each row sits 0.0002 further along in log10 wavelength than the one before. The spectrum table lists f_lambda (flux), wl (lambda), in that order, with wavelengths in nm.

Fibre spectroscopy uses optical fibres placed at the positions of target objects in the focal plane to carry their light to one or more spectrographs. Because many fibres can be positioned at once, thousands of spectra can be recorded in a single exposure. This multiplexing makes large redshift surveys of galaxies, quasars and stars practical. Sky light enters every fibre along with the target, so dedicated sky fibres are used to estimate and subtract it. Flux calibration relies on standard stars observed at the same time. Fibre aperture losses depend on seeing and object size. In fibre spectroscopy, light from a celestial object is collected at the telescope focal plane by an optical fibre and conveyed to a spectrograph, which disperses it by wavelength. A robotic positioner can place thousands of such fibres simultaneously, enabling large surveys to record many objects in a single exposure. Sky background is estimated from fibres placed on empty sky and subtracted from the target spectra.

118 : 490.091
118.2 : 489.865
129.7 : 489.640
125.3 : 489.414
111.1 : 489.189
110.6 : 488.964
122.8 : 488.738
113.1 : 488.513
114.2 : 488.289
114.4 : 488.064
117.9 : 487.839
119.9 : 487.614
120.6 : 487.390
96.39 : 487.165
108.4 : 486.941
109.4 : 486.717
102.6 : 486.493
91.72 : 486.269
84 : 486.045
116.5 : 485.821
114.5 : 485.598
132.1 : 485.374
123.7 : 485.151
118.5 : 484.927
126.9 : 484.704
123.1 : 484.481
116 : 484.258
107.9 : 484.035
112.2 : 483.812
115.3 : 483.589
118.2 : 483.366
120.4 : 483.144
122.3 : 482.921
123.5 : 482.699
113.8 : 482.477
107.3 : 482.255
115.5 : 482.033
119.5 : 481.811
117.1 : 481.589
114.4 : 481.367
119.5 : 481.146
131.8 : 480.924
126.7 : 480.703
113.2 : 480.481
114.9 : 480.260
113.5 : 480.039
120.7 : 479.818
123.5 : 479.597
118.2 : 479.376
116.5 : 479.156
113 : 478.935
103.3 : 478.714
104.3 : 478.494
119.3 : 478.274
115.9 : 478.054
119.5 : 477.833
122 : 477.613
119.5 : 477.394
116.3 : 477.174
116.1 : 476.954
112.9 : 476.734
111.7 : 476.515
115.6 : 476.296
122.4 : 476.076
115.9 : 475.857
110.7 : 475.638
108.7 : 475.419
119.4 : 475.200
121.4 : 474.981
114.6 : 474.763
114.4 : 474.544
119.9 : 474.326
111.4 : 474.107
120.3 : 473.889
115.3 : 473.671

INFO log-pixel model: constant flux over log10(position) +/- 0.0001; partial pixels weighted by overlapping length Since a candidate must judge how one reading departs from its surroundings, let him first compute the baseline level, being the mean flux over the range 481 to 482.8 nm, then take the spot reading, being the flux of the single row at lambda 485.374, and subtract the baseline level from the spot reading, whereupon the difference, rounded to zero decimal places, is 16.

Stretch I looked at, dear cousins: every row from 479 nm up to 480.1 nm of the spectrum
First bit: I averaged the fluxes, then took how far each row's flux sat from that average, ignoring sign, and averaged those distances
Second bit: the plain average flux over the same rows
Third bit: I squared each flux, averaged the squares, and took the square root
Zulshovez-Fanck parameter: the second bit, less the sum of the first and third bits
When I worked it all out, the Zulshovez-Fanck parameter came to -2.9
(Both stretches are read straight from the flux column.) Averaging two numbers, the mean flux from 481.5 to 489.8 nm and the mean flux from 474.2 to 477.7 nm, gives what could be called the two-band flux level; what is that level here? 116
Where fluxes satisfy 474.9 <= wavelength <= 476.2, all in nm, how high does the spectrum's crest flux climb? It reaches 122.4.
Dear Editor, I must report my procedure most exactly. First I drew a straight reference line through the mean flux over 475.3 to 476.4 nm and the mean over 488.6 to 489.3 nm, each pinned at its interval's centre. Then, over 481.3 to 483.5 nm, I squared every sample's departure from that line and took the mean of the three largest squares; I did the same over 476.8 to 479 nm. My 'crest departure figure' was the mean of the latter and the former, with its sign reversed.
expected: -80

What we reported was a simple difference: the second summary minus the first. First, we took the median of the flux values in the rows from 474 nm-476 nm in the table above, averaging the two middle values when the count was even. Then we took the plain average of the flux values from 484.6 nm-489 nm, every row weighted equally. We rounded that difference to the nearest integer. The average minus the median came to -2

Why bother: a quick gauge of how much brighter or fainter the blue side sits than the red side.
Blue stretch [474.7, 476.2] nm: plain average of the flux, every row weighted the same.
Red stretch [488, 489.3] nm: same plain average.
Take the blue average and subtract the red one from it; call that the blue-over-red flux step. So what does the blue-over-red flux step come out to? 2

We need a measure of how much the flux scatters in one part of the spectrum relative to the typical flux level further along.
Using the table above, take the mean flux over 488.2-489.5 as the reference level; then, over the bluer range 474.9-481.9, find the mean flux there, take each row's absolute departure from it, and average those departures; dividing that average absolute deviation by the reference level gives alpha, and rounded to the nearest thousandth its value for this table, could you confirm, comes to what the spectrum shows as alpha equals 0.037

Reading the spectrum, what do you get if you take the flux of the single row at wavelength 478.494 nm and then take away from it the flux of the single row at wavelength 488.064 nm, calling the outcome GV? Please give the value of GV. -10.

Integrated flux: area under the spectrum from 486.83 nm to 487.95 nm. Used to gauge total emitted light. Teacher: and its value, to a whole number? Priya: 126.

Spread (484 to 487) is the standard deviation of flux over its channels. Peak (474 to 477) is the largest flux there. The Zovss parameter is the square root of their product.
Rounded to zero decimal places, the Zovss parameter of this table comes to 40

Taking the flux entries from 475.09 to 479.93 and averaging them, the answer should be 116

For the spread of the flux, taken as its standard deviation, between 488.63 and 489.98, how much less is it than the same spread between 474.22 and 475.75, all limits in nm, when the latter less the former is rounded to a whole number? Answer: -3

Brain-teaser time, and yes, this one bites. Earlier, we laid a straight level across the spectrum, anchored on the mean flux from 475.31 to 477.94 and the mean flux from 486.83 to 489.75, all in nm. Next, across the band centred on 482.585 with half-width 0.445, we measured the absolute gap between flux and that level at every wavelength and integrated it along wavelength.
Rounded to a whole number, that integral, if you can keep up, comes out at 5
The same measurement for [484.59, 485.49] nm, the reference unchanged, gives 9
